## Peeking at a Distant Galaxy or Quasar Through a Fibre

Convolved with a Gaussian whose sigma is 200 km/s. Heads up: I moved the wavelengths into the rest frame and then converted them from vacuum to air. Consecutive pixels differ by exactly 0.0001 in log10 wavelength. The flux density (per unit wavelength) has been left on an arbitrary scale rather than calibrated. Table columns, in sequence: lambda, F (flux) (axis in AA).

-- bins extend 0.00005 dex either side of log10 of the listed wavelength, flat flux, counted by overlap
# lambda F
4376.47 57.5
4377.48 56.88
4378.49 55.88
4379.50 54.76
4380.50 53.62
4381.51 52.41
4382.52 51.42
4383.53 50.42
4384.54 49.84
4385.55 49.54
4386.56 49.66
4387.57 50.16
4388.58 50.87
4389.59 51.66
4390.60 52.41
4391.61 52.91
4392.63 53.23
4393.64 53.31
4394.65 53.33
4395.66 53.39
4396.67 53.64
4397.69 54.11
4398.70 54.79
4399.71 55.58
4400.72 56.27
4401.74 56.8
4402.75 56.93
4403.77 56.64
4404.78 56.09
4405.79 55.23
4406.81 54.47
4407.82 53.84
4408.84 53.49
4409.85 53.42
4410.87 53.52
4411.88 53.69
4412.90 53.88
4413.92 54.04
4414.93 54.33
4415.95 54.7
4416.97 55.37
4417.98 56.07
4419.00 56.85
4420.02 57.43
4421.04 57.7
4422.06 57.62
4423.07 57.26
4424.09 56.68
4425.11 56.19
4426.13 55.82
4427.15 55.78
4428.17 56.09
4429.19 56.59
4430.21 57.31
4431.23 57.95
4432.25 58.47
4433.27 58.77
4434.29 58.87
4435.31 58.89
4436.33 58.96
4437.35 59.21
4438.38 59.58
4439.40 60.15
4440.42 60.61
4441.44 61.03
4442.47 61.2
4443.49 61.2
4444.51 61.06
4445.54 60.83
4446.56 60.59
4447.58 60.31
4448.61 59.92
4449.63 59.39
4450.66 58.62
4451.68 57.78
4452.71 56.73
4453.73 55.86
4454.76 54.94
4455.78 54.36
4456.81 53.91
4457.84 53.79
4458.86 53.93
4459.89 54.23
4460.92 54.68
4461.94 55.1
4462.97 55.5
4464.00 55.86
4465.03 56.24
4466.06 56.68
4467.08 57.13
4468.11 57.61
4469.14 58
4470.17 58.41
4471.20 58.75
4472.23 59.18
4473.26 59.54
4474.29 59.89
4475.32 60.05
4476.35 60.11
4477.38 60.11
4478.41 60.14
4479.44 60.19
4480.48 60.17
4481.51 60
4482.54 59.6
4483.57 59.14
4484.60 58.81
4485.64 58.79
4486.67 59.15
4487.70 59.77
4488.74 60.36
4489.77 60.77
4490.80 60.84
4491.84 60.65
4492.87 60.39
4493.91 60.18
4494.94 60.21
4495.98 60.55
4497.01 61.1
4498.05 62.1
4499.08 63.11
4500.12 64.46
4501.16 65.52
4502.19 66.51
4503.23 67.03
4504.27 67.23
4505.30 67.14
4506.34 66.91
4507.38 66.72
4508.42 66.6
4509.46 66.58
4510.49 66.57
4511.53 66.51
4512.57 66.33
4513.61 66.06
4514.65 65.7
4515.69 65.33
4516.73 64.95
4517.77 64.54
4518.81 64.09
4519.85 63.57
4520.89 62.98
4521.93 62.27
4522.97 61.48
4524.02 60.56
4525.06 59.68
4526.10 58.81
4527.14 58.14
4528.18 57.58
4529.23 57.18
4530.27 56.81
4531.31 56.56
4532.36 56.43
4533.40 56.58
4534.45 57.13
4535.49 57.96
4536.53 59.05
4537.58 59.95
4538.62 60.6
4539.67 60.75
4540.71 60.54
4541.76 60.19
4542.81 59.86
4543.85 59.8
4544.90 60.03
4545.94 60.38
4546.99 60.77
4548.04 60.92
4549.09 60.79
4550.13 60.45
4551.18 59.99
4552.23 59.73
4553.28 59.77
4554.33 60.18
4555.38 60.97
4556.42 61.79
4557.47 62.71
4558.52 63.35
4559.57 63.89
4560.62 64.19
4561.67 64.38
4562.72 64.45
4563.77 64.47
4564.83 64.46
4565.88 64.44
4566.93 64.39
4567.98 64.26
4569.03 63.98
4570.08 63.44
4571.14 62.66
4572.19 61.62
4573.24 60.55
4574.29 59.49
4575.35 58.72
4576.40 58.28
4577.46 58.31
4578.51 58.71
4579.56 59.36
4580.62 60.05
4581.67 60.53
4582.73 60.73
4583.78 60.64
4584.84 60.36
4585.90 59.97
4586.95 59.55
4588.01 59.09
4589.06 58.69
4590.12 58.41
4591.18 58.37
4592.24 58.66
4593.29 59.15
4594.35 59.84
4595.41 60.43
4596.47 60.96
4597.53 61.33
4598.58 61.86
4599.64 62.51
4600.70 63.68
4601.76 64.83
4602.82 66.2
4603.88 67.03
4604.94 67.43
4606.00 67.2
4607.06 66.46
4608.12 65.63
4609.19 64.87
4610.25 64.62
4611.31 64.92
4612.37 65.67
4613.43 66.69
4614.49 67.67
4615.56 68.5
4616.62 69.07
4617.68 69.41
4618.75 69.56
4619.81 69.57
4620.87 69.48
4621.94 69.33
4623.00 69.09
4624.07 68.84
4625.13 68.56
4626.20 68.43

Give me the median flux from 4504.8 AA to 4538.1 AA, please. 63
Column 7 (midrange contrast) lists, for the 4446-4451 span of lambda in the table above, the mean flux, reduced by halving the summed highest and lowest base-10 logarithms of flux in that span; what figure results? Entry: 58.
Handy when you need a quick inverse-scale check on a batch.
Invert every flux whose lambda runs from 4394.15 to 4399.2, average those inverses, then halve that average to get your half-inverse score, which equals 0.0093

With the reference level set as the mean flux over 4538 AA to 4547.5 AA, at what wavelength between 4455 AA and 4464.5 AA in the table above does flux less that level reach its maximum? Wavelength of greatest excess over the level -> 4464.00 AA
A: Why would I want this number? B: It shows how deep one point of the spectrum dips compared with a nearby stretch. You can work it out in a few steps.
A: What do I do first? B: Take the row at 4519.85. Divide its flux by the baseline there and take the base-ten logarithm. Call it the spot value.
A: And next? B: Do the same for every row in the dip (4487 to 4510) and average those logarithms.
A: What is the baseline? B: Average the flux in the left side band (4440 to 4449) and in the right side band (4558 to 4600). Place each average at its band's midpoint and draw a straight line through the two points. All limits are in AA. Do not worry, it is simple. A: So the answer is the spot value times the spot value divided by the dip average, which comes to 0.019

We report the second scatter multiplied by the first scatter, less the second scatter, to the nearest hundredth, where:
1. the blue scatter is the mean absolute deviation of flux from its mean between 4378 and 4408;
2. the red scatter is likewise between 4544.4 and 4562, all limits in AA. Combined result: 1.11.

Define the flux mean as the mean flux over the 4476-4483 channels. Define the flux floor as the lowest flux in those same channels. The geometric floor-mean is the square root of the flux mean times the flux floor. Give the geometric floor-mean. 59.8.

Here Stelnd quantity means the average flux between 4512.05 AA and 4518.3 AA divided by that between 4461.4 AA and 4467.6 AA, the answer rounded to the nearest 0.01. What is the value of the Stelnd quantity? 1.17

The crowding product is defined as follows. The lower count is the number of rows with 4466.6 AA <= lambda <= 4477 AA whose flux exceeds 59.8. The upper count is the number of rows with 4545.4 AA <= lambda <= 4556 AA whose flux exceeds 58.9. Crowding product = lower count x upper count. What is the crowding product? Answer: 30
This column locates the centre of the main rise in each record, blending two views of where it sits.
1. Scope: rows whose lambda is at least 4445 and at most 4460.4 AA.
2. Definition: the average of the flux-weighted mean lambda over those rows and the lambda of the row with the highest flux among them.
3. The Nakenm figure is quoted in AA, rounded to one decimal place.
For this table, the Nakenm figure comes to 4449.0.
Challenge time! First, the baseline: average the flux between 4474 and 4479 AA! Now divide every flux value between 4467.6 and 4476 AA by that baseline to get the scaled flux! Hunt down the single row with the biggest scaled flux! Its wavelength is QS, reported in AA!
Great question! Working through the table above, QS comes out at 4475.32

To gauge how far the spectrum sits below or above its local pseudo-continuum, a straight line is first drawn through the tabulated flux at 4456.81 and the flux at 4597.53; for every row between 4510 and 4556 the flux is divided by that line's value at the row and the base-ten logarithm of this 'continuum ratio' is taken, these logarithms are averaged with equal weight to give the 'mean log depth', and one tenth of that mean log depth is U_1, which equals 0.002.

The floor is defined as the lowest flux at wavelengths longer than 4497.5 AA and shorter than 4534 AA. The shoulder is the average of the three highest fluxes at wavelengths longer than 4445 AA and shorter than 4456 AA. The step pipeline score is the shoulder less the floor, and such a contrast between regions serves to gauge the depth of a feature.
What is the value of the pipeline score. 4.1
